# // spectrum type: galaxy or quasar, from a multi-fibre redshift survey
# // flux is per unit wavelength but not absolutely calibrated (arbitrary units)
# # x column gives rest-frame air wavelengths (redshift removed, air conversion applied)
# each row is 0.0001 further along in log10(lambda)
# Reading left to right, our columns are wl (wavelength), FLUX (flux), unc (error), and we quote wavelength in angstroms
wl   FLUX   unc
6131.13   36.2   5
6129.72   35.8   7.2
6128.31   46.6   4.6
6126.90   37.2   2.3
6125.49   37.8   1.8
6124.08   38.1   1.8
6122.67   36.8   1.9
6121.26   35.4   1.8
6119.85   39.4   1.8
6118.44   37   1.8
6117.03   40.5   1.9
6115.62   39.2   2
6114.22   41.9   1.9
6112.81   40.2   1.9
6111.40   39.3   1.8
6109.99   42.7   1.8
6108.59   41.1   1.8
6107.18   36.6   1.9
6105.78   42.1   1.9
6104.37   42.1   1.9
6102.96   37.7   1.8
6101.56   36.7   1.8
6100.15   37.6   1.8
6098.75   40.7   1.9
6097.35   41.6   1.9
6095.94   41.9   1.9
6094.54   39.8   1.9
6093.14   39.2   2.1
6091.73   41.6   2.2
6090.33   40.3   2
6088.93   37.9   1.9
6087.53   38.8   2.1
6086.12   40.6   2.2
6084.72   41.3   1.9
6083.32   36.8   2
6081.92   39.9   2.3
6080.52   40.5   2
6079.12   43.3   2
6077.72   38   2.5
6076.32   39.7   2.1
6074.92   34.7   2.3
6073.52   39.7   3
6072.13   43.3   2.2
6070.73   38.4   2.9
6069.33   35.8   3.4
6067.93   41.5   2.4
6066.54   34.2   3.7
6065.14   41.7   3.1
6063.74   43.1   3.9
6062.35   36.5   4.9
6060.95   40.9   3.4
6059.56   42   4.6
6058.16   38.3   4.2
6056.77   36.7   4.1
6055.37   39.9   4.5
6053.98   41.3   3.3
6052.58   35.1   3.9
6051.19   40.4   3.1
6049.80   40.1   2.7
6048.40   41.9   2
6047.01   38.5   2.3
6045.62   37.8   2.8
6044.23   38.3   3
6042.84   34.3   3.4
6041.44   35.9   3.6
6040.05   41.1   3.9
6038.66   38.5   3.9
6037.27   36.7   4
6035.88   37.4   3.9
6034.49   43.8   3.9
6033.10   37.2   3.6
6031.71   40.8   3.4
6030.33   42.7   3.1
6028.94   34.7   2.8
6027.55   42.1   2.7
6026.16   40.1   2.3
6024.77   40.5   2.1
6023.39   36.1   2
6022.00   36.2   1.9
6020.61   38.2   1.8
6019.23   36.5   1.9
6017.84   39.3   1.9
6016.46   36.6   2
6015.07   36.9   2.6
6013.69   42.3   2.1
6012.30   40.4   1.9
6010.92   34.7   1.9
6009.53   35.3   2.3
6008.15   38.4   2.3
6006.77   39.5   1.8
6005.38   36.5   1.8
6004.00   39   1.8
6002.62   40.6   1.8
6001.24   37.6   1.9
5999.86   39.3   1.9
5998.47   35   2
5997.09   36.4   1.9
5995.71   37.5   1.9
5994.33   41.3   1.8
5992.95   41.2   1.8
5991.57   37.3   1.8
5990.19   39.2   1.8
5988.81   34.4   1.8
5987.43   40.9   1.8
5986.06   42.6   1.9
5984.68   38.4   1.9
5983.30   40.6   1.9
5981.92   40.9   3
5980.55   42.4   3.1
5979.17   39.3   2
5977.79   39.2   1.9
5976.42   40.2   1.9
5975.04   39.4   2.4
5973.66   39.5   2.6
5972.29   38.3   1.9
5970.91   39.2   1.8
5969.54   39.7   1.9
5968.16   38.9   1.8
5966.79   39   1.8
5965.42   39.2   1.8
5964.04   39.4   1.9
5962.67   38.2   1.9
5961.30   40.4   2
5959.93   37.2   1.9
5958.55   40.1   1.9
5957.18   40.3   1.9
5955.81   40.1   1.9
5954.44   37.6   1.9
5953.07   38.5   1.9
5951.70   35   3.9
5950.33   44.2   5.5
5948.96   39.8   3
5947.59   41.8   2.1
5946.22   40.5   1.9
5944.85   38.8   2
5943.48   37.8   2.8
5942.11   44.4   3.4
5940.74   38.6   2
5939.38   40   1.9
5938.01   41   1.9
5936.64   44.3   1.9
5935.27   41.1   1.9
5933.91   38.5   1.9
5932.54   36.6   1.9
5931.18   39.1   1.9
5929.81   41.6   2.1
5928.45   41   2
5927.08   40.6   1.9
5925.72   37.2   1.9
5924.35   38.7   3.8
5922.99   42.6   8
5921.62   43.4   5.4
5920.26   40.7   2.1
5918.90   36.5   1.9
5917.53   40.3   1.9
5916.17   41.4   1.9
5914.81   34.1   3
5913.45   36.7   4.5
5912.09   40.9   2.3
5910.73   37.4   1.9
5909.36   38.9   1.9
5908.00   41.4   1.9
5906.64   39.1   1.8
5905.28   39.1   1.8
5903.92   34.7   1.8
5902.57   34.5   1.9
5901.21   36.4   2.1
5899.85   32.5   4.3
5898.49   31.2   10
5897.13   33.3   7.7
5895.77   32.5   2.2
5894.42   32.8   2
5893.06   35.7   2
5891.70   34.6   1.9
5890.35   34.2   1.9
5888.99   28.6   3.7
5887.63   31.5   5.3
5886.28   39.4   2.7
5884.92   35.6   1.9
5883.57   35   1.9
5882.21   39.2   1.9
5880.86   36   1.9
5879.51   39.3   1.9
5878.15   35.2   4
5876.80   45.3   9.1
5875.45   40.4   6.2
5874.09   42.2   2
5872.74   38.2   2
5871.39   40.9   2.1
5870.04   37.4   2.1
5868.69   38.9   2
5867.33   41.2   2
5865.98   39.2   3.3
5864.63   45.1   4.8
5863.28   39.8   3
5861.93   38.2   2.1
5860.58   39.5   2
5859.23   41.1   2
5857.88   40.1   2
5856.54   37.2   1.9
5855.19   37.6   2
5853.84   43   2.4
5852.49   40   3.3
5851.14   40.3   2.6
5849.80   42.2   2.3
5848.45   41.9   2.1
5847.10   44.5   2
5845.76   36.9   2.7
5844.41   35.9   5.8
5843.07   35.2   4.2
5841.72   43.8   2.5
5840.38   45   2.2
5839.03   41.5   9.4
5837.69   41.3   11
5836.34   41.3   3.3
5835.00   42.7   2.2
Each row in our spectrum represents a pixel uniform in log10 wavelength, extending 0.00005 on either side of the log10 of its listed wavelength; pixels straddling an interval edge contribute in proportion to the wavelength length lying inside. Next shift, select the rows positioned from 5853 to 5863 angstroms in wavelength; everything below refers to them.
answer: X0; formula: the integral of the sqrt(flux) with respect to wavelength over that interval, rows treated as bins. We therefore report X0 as 63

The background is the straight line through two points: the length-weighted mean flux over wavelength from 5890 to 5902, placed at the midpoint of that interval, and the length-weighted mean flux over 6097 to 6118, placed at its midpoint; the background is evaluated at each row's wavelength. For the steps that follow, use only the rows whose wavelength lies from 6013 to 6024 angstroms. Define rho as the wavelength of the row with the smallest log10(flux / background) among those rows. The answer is 6023.39 angstroms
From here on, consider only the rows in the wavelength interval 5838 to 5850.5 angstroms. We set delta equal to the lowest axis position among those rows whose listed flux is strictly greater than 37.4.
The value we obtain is 5839.03 angstroms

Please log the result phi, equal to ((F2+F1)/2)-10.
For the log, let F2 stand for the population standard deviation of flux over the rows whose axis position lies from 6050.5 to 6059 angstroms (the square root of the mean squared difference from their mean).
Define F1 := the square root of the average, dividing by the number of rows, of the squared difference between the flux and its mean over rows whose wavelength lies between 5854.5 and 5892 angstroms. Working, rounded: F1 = 3.6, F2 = 2.17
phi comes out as -7.1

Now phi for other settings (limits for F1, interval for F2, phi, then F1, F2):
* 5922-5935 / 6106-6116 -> -8.1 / 1.9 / 1.88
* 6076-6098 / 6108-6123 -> -8.1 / 1.6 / 2.14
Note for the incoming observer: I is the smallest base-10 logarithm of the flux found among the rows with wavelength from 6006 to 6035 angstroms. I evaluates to 1.54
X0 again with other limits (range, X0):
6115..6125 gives 62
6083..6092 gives 57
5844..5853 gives 57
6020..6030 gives 62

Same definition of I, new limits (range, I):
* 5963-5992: 1.54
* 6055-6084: 1.53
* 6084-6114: 1.56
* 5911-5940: 1.53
